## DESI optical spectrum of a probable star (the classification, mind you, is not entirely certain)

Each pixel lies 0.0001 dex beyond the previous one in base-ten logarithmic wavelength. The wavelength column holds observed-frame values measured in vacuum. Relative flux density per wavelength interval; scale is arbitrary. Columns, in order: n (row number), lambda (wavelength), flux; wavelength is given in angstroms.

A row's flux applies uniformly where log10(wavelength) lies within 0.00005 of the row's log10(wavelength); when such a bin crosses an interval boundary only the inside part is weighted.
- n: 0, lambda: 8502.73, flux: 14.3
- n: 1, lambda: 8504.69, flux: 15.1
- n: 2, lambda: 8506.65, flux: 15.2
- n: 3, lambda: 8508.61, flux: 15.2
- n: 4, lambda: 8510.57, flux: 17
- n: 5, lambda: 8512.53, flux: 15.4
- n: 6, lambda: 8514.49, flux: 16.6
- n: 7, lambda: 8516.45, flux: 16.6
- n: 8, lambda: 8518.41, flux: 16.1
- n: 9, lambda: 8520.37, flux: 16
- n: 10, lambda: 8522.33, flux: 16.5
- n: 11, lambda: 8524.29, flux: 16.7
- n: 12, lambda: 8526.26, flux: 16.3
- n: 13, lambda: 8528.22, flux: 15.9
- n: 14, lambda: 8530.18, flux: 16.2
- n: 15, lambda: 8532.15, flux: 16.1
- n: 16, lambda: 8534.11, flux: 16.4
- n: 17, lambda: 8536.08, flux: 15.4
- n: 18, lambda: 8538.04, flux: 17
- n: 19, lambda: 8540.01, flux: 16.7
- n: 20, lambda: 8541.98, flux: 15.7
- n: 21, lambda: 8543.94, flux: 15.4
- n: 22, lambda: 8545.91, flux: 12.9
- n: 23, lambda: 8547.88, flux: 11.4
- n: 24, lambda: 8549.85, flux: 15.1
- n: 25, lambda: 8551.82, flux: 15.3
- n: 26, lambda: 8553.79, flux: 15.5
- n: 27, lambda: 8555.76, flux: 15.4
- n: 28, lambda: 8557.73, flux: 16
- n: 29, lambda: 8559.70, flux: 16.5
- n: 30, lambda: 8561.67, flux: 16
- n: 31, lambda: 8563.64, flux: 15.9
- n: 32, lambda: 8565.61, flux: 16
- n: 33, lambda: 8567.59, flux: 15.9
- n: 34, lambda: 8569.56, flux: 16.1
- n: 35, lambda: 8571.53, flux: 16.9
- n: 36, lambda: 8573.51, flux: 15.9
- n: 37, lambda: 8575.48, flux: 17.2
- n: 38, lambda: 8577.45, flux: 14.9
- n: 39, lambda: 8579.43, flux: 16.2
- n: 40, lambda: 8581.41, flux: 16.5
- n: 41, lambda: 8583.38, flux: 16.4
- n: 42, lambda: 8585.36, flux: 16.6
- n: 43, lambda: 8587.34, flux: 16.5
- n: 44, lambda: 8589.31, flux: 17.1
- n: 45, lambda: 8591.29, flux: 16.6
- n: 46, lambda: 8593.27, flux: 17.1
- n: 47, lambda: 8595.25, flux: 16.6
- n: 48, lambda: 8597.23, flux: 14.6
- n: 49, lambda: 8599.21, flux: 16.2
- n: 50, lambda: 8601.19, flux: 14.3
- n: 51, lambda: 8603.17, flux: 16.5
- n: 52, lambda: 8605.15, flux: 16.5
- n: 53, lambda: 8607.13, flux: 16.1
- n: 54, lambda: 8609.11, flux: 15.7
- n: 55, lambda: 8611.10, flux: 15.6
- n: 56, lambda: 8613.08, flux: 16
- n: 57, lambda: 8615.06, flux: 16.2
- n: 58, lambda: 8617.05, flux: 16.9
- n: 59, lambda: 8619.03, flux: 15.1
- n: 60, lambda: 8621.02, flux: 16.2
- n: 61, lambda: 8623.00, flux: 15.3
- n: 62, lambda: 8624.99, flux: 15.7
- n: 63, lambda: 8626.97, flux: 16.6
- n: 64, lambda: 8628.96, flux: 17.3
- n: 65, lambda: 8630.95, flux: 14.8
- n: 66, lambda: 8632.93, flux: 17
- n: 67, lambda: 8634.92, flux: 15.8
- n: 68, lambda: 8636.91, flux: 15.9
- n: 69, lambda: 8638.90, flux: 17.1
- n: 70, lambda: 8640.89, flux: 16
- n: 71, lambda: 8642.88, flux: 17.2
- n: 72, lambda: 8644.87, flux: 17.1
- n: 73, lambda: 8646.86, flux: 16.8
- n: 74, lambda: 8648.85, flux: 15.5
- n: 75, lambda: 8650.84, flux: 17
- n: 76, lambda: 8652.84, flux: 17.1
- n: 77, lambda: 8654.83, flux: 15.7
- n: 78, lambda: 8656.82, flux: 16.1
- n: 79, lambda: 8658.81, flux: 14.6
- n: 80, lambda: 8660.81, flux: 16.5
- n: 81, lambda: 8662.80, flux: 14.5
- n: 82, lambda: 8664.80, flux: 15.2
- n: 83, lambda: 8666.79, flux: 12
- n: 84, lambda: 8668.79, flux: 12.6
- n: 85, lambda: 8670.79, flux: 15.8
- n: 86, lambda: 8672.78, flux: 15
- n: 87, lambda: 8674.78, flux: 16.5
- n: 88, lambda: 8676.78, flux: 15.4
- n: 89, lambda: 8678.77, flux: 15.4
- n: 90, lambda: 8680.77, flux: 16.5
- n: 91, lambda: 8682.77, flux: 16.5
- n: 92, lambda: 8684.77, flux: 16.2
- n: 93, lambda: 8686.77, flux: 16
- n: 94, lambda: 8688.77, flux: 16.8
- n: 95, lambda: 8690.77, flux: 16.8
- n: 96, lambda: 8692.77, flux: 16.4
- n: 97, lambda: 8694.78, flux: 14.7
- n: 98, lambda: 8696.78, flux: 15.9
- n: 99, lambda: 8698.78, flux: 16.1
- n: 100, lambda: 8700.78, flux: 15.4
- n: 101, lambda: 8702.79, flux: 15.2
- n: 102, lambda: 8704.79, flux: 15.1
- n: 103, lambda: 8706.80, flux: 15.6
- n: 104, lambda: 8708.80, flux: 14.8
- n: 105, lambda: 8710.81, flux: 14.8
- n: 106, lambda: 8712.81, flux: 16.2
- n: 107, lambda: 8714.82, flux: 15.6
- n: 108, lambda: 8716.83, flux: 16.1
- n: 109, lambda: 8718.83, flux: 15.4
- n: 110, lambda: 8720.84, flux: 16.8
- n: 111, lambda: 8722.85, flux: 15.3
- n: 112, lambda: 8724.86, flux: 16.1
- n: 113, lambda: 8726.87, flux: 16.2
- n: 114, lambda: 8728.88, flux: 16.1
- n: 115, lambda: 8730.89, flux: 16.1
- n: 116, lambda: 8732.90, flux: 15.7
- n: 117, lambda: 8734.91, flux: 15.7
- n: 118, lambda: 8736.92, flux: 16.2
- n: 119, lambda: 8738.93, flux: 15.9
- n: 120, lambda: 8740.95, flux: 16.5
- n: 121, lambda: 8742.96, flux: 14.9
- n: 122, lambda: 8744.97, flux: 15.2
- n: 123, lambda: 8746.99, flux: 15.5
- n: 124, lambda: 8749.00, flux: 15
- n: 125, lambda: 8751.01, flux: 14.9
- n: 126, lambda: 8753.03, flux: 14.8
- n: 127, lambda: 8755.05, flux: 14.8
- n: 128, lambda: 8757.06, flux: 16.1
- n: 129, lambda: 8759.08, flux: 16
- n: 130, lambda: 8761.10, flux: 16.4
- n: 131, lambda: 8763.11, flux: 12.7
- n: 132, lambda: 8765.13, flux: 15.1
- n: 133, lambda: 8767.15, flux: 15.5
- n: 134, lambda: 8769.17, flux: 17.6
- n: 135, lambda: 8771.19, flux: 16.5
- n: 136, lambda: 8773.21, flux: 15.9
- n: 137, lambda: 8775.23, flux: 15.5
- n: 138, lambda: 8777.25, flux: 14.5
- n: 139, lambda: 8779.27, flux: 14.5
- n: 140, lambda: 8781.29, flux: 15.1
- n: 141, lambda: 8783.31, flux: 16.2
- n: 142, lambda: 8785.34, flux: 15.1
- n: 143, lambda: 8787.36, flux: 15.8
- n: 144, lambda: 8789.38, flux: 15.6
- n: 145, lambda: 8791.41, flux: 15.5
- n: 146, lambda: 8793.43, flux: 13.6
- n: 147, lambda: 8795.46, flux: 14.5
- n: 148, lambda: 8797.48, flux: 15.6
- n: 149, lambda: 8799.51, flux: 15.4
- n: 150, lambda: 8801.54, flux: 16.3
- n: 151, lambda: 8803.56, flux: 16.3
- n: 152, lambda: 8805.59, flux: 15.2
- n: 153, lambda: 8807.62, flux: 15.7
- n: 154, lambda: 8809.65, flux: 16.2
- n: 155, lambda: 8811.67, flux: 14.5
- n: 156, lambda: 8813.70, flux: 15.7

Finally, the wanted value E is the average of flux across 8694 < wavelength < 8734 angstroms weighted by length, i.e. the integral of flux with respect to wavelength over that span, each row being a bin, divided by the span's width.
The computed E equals 15.7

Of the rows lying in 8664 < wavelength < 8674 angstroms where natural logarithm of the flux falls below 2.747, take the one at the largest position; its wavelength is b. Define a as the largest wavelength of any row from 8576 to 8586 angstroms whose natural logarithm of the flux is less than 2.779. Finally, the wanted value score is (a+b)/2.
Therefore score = 8625.1 angstroms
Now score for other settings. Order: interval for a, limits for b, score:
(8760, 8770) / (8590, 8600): 8682.2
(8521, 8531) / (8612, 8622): 8573.6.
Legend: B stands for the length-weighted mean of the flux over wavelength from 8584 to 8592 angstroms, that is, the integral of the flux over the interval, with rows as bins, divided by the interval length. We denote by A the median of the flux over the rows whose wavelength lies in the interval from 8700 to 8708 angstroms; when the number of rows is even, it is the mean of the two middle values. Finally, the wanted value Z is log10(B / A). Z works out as 0.038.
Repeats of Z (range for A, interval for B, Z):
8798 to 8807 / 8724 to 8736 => 0.004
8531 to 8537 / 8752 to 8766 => -0.027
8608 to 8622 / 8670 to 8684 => -0.003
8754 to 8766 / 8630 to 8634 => 0.011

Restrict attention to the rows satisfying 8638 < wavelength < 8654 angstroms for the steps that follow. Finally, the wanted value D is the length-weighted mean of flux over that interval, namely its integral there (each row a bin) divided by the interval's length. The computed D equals 16.7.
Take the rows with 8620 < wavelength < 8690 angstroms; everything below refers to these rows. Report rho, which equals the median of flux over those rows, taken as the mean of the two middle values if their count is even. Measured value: 16.00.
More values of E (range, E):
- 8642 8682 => 15.6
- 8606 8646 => 16.2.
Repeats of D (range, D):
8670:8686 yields 15.9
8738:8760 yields 15.4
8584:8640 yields 16.1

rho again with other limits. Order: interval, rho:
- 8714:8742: 16.10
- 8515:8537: 16.20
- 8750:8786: 15.30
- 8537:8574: 15.90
